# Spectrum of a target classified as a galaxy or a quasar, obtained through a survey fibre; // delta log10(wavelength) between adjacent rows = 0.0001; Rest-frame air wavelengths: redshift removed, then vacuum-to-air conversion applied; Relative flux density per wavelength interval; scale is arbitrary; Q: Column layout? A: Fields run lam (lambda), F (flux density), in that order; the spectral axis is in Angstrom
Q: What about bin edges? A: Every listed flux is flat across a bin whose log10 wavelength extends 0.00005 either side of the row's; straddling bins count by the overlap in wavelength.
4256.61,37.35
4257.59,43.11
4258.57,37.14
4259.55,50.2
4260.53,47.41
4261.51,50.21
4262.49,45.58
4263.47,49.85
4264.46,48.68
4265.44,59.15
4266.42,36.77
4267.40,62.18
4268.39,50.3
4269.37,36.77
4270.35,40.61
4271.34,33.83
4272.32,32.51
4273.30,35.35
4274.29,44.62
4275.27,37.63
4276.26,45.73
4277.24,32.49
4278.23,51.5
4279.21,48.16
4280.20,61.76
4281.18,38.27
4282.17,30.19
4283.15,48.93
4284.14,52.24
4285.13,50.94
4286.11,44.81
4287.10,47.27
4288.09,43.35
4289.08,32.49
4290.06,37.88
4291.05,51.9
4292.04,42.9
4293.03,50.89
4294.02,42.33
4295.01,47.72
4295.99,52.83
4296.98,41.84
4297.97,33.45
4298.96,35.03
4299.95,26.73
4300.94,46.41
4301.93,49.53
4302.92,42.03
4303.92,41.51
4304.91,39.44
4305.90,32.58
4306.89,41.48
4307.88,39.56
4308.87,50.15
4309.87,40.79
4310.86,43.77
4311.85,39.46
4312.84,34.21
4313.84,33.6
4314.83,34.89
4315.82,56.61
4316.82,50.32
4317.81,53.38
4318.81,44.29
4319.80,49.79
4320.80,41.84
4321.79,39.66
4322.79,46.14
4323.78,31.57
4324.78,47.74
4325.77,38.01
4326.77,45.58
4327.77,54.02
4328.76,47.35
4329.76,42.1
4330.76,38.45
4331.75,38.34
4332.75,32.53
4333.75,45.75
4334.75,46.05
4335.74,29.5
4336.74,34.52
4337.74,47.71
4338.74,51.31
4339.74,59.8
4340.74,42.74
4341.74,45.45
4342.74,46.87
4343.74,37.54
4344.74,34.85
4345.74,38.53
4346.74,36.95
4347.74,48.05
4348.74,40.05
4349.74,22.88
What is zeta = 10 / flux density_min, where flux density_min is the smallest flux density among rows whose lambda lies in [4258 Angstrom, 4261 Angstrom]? 0.27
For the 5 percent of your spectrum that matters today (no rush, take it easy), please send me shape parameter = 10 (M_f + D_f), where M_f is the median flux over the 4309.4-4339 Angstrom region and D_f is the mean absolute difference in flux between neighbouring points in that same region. 501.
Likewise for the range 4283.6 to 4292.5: 514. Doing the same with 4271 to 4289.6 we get 533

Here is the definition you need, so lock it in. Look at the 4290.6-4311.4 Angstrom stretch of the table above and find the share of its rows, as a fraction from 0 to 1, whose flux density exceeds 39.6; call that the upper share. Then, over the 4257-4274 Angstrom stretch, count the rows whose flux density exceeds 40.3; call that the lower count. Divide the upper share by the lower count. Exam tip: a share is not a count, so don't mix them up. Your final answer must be 0.065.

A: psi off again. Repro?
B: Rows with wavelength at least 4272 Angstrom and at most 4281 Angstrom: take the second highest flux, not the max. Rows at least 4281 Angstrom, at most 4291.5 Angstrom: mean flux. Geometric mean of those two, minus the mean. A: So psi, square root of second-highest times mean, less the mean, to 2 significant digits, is 3.8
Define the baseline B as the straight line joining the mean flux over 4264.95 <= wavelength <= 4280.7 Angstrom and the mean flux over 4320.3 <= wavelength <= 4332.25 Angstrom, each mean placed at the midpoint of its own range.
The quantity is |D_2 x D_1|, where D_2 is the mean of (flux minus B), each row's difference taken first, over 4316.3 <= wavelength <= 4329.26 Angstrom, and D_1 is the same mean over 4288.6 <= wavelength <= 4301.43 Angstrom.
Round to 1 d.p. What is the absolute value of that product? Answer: 5.0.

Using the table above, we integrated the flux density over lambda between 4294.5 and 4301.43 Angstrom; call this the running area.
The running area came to 281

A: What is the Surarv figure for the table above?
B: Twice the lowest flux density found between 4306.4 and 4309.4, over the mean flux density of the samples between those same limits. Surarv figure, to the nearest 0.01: 1.81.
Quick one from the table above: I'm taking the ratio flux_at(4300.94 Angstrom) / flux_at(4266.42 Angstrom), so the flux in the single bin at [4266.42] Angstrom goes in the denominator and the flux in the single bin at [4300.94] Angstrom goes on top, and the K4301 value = 1.3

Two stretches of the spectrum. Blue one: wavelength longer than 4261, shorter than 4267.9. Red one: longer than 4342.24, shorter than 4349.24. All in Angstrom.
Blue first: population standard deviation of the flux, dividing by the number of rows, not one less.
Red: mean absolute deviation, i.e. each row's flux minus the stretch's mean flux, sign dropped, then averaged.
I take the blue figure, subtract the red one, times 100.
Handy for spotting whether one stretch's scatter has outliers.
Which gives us 378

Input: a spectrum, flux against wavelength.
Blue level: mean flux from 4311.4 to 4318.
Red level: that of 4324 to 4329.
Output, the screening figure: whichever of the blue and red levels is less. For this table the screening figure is 43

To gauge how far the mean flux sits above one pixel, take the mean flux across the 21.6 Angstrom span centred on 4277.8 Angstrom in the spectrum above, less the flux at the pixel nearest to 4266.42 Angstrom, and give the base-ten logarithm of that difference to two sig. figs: 0.86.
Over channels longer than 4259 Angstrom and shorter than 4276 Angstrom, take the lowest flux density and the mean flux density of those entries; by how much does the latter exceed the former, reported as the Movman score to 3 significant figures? 12.3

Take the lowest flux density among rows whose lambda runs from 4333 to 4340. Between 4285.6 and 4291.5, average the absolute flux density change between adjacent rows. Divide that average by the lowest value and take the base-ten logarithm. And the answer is -0.605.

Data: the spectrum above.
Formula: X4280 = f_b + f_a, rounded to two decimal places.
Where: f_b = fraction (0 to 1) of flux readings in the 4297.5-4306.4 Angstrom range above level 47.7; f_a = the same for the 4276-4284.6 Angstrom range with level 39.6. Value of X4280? 0.78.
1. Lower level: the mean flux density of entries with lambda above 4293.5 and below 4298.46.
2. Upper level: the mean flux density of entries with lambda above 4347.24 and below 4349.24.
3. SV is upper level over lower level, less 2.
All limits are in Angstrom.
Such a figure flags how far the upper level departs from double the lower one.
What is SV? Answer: -0.99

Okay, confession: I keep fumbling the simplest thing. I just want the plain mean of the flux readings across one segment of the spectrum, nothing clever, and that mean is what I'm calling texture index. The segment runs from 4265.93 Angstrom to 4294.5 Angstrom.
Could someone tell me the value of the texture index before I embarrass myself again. 43.6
